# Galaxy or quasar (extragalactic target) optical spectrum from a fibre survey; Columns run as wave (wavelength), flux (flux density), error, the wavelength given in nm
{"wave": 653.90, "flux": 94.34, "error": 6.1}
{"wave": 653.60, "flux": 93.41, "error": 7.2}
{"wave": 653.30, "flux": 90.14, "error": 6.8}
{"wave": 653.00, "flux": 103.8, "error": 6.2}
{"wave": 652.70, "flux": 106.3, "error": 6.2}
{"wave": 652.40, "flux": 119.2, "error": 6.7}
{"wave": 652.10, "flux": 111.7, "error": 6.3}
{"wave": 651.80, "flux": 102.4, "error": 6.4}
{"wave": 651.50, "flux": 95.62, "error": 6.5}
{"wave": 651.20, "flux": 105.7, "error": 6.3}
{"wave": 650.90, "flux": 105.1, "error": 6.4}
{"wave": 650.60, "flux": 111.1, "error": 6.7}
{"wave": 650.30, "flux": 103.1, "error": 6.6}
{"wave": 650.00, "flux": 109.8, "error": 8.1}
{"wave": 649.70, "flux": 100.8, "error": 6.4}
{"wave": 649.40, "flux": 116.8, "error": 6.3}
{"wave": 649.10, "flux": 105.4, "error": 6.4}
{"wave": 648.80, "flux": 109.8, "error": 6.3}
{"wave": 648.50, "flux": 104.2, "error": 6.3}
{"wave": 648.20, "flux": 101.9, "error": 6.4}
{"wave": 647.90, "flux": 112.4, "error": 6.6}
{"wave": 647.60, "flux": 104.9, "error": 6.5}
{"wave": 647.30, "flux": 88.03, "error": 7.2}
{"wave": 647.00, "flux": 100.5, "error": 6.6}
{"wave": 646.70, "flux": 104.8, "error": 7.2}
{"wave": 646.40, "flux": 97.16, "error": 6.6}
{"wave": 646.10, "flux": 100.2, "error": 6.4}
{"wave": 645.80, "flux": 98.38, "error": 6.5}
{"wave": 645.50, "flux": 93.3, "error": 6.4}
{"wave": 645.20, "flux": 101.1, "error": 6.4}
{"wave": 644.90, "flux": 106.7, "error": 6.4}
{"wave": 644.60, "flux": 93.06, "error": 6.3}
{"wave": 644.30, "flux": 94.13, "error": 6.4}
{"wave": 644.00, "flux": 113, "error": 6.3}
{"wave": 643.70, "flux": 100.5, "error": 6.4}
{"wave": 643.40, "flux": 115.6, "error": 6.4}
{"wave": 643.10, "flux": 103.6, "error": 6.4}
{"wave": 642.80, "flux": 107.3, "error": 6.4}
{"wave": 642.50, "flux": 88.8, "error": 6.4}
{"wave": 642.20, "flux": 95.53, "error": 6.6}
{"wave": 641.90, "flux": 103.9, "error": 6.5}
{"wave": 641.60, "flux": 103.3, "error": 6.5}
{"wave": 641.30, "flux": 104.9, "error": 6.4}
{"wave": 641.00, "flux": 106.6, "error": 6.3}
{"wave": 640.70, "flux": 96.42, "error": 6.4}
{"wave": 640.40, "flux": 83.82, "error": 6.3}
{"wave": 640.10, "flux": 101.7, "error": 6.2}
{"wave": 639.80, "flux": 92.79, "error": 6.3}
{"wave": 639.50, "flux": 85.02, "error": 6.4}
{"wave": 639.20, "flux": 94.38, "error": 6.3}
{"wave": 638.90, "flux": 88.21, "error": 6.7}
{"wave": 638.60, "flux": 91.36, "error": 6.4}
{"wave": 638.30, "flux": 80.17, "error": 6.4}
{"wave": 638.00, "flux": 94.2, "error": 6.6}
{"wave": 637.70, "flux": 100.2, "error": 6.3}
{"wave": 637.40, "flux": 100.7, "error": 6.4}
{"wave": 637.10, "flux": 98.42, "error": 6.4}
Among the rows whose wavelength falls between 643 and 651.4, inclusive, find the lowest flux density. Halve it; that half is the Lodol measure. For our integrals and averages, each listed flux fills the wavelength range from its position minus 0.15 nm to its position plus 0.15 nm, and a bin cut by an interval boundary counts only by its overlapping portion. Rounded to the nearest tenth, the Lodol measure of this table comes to 44.0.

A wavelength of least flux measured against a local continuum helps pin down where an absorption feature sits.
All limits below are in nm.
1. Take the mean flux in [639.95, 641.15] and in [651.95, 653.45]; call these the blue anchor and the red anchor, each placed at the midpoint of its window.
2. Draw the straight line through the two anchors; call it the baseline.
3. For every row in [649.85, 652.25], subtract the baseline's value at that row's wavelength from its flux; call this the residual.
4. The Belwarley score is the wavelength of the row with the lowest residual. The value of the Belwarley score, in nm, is 651.50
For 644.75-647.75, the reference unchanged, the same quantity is 647.30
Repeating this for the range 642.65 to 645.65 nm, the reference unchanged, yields 645.50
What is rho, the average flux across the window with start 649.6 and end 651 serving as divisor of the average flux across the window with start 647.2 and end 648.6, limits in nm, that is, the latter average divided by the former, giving 0.97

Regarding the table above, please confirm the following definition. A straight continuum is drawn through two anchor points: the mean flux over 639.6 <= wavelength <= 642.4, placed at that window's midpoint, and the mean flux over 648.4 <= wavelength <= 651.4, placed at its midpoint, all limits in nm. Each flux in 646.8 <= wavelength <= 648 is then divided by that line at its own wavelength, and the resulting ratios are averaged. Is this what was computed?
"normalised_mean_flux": 0.97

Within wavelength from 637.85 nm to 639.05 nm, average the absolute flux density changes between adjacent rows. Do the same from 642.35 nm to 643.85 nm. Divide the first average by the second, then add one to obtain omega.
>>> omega 1.77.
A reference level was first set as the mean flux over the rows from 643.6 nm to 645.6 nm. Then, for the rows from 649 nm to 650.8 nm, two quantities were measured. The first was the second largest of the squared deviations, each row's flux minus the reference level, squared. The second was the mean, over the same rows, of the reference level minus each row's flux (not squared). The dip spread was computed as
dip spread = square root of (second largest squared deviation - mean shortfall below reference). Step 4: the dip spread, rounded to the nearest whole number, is 11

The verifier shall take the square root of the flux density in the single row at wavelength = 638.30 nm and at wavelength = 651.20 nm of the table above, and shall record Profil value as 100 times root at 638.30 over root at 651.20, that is 87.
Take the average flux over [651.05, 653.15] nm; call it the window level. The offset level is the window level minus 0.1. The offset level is 106.3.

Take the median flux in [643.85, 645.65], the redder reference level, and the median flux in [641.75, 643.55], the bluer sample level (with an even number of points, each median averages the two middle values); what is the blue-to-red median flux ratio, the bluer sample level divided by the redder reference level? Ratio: 1.06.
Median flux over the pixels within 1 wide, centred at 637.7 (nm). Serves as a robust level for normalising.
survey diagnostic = 100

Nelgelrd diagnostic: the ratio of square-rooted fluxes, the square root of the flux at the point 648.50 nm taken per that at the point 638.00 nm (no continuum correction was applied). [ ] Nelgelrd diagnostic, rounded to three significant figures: 1.05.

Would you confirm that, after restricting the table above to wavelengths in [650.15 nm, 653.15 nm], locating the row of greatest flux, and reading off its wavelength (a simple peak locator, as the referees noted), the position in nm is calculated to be 652.40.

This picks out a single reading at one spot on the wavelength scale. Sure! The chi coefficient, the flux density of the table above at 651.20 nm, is 105.7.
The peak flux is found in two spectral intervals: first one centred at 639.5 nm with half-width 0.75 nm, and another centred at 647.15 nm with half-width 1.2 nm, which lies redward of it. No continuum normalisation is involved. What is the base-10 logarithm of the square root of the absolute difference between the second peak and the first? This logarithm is 0.515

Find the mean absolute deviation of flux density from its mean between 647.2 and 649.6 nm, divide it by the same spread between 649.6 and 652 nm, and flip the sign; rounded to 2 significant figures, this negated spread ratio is -1.5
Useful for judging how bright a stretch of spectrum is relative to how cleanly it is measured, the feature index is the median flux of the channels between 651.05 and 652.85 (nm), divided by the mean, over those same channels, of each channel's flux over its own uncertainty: 6.35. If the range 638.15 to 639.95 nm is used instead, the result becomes 6.49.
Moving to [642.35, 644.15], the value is 6.42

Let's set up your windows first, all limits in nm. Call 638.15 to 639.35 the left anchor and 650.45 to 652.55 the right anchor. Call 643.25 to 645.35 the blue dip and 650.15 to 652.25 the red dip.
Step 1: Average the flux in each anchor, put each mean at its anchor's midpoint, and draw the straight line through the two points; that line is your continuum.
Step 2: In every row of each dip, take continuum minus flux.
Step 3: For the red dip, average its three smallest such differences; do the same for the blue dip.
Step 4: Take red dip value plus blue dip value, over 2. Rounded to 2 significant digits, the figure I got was -9.0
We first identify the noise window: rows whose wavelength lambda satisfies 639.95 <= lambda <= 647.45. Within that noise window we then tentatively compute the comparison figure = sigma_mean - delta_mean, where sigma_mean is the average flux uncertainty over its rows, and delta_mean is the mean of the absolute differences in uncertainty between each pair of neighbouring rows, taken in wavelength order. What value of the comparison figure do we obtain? 6.33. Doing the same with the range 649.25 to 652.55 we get 6.15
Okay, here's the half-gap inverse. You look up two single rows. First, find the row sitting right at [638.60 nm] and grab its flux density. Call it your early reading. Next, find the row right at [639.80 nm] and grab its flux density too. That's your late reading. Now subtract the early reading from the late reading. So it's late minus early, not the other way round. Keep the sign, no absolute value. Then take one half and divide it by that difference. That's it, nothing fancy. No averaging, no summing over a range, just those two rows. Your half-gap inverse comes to 0.35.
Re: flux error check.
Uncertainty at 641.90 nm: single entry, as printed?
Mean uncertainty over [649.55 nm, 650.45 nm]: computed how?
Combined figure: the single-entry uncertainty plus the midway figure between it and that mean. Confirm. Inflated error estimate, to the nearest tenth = 13.3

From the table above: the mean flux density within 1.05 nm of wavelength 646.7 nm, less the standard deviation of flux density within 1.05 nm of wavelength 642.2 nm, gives 93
